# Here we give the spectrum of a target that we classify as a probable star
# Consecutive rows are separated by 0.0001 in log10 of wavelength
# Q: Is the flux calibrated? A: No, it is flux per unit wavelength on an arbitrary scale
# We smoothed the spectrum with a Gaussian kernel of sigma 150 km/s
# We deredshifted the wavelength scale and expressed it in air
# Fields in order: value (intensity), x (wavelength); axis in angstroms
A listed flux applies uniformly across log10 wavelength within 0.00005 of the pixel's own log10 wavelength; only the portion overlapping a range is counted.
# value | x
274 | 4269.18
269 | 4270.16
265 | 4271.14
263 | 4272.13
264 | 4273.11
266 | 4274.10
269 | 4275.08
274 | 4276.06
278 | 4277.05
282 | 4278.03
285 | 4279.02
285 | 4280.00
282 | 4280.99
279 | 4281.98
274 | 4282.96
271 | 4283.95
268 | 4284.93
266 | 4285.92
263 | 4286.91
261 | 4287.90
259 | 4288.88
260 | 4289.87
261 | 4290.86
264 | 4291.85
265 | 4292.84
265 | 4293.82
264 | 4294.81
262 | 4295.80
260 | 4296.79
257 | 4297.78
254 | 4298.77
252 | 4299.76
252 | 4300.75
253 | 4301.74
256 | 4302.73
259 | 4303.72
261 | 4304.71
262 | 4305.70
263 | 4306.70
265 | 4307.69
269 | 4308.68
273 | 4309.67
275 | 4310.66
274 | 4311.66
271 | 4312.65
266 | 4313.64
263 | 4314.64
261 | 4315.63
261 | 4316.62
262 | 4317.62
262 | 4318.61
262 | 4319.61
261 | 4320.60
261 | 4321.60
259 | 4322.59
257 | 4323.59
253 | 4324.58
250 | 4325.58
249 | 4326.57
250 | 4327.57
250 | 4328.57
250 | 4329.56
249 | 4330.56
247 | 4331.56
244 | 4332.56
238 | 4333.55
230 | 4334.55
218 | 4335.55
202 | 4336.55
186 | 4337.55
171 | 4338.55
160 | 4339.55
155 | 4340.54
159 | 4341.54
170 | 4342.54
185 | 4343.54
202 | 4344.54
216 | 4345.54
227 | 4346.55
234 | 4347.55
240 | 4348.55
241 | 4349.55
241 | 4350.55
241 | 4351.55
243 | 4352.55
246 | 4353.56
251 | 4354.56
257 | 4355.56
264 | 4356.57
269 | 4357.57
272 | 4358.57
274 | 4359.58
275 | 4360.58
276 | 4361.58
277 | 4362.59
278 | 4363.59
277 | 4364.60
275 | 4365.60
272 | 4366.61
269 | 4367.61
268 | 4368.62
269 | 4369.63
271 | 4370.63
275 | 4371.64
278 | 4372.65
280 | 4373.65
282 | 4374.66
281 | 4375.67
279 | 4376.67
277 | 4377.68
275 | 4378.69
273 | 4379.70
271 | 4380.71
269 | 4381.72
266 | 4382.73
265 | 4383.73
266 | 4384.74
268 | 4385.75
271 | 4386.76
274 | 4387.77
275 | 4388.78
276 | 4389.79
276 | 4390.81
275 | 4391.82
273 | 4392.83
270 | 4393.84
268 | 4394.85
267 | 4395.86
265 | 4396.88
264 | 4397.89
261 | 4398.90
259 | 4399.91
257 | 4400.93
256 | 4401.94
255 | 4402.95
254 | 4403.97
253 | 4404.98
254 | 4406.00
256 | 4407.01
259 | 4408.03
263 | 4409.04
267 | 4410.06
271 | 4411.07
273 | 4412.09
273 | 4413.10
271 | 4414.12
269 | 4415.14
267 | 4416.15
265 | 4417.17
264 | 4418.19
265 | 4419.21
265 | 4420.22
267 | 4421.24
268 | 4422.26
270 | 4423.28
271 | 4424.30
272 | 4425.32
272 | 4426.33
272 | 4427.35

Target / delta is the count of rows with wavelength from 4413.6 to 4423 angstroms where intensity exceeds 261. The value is 9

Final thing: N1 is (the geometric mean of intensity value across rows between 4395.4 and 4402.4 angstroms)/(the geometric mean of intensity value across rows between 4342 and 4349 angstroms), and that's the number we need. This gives 1.25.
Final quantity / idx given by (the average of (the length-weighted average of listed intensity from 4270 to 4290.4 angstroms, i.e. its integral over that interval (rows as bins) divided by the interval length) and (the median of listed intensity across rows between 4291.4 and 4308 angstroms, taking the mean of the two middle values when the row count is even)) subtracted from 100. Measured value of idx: -166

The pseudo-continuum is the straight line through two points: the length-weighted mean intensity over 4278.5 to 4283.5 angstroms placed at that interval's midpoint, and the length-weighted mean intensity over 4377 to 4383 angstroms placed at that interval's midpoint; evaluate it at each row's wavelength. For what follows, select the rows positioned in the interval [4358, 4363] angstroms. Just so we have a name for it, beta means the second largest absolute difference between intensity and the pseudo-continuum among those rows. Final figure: 3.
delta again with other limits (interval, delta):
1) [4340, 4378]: 22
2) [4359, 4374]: 15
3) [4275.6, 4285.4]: 10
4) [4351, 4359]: 3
